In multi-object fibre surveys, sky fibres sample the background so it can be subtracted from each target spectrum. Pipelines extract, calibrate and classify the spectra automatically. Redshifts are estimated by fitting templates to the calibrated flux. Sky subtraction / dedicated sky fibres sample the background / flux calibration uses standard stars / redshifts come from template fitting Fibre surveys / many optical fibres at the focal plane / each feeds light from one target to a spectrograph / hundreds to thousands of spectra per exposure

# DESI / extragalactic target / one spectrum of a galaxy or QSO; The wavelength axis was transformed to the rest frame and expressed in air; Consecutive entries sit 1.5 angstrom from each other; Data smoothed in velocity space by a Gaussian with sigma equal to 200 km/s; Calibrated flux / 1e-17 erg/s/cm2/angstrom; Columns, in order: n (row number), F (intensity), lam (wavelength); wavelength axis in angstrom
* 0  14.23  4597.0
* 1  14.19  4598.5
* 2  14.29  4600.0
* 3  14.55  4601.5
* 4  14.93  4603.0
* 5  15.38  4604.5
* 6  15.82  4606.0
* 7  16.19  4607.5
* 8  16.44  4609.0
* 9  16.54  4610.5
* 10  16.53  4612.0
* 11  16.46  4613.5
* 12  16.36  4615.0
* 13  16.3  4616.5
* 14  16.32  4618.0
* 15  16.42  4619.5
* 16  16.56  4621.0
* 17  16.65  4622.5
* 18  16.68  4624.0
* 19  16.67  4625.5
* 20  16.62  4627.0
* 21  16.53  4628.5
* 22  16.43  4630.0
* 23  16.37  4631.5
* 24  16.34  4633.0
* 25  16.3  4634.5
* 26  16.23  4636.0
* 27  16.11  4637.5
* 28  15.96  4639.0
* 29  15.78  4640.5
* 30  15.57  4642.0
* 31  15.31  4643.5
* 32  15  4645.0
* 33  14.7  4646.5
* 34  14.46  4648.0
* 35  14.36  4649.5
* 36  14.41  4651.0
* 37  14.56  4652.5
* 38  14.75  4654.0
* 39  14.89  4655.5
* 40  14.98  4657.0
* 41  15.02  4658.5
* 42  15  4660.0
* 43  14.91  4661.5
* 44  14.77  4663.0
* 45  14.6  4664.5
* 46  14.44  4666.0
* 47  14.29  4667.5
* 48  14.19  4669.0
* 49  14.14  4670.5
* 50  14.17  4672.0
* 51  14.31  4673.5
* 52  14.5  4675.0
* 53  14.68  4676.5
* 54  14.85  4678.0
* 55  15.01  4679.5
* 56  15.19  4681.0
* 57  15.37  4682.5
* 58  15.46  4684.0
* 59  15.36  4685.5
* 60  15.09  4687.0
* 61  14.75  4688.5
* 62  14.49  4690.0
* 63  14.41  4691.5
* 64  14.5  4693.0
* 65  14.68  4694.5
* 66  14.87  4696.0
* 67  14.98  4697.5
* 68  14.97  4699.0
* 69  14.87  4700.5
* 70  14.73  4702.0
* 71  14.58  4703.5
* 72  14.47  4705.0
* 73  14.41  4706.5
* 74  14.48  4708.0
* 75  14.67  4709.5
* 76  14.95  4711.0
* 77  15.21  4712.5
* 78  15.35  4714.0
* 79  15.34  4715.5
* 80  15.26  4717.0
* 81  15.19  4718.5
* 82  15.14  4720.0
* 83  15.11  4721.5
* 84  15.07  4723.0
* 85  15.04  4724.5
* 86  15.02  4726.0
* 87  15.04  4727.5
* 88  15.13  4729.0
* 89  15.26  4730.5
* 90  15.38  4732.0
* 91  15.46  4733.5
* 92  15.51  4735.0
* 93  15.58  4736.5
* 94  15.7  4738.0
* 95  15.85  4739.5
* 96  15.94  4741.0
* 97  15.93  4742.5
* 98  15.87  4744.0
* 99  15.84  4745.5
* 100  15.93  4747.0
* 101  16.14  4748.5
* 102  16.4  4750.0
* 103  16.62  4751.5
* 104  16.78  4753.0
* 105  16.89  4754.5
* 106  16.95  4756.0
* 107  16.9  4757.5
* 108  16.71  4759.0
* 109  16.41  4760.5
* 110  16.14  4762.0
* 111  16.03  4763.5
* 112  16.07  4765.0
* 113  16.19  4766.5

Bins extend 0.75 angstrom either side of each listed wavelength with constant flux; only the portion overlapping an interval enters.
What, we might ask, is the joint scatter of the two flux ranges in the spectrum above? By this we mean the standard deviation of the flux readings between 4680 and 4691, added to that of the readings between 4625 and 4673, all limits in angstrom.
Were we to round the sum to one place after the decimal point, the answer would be 1.2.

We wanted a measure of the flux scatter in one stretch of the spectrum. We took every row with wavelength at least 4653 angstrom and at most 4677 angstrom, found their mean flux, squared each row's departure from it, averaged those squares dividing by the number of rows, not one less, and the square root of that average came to 0.31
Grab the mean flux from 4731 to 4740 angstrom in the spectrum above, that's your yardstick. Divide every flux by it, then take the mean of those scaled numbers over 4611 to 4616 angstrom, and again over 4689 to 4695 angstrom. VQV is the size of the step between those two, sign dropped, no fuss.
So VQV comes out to 0.12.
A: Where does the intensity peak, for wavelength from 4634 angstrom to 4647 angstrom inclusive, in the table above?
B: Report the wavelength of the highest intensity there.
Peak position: 4634.5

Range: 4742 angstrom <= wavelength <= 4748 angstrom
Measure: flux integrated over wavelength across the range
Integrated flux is 95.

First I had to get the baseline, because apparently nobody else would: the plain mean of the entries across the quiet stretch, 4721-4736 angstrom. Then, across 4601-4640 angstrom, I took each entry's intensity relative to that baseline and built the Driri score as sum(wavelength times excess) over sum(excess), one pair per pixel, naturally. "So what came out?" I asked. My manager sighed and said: 4623.0 angstrom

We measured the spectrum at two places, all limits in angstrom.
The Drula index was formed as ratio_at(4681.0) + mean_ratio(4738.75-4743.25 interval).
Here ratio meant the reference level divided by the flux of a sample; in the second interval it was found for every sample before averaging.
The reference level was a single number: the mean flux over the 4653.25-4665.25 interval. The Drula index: 1.91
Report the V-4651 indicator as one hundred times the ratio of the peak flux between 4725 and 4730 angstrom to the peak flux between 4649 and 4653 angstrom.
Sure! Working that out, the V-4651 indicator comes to 104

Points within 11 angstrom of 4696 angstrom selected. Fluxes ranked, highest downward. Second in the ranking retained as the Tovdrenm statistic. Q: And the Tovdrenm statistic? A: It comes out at 15.09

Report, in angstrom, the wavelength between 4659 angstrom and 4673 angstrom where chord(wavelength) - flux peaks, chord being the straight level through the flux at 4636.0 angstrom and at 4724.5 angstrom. 4670.5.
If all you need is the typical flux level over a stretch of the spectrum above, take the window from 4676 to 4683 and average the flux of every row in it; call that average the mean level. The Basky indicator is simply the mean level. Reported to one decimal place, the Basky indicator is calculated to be 15.0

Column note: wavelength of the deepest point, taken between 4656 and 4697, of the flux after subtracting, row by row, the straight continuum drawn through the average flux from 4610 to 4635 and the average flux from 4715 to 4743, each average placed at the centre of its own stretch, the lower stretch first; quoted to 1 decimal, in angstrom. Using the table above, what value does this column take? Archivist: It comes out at 4670.5 angstrom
